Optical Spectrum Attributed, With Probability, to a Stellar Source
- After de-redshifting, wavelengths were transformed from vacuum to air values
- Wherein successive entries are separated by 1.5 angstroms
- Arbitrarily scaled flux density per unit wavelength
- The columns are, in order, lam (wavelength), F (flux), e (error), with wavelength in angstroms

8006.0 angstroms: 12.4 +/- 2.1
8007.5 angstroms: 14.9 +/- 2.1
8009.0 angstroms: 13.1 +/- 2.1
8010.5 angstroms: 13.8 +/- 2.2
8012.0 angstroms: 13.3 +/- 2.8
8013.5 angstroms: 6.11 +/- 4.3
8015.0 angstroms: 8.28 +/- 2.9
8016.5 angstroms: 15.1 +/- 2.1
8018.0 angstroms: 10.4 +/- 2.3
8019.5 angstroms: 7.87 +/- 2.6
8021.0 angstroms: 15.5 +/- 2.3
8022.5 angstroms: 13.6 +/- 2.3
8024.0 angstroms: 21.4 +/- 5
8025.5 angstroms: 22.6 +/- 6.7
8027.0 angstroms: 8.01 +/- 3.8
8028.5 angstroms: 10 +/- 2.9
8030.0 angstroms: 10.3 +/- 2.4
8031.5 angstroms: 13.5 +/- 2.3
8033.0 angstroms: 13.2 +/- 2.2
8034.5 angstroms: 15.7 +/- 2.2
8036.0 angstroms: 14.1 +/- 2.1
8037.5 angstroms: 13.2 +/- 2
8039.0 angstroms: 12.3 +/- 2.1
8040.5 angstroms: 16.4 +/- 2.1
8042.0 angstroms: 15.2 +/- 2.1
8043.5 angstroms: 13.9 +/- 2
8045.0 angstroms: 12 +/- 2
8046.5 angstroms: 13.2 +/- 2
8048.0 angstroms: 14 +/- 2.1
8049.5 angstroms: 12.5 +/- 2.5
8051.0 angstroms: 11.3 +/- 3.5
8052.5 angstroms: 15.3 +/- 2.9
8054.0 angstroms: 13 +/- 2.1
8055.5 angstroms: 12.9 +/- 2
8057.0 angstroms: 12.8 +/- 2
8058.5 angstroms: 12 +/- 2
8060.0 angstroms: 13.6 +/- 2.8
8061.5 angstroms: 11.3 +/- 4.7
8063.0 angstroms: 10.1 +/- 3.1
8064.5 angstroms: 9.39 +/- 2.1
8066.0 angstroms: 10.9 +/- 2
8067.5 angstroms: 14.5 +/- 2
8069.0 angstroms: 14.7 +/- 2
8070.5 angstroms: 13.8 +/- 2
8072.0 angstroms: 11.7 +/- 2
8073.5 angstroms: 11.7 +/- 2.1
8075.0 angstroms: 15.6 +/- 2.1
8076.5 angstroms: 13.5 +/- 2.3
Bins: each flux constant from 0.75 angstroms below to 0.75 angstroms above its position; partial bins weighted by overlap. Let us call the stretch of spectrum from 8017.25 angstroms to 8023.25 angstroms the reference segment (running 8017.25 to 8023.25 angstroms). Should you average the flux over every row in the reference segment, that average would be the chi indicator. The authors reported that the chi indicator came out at 11.8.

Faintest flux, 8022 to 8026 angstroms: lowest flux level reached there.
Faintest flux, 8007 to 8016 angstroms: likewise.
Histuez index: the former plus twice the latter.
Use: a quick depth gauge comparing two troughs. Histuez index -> 26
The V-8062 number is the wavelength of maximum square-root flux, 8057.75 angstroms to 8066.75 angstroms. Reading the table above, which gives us 8060.0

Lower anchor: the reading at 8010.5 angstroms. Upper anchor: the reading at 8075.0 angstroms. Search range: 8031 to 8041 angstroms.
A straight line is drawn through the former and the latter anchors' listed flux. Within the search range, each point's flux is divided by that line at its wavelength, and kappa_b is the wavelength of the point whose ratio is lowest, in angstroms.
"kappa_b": 8039.0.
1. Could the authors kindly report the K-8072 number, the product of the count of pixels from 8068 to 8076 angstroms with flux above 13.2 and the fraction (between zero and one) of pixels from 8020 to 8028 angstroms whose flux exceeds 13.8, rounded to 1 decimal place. 1.8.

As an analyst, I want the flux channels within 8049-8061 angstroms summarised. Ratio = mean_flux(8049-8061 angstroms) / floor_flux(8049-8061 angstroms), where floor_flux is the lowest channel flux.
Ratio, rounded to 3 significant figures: 1.14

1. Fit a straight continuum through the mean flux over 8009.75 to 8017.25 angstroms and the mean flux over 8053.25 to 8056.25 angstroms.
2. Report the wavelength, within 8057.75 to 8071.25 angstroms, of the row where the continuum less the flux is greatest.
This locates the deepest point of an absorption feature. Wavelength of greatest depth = 8064.5 angstroms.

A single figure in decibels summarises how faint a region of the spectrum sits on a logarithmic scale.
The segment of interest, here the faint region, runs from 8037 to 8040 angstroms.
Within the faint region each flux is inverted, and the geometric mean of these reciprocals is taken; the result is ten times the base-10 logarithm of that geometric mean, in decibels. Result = -11.1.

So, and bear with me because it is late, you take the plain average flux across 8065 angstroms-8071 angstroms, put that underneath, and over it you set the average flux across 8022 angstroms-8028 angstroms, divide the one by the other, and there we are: 1.22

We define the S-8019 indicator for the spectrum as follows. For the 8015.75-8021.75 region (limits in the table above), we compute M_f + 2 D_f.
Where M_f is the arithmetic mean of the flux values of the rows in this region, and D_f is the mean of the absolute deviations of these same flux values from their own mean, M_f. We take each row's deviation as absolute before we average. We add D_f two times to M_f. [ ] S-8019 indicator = 18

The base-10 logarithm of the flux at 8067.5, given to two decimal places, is 1.16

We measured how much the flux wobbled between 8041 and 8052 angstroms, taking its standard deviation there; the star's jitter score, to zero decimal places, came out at 1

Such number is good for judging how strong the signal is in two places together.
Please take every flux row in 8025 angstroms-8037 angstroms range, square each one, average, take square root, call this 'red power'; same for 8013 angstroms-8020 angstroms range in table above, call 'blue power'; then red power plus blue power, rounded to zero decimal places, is 24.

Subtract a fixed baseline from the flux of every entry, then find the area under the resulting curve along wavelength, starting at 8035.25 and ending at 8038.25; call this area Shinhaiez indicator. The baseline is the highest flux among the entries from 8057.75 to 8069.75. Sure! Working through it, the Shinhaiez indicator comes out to -3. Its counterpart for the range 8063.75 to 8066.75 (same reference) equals -14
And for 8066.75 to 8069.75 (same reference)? 0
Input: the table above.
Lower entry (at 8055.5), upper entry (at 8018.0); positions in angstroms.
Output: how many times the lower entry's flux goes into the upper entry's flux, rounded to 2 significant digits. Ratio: 0.81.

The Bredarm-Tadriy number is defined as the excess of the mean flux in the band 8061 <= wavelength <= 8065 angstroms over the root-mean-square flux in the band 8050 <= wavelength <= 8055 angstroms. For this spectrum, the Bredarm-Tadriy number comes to -3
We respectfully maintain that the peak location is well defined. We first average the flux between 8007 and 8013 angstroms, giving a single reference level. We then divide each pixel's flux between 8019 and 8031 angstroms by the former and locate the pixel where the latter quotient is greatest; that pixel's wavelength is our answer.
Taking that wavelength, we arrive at 8025.5 angstroms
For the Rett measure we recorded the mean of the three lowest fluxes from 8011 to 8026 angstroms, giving 7.4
